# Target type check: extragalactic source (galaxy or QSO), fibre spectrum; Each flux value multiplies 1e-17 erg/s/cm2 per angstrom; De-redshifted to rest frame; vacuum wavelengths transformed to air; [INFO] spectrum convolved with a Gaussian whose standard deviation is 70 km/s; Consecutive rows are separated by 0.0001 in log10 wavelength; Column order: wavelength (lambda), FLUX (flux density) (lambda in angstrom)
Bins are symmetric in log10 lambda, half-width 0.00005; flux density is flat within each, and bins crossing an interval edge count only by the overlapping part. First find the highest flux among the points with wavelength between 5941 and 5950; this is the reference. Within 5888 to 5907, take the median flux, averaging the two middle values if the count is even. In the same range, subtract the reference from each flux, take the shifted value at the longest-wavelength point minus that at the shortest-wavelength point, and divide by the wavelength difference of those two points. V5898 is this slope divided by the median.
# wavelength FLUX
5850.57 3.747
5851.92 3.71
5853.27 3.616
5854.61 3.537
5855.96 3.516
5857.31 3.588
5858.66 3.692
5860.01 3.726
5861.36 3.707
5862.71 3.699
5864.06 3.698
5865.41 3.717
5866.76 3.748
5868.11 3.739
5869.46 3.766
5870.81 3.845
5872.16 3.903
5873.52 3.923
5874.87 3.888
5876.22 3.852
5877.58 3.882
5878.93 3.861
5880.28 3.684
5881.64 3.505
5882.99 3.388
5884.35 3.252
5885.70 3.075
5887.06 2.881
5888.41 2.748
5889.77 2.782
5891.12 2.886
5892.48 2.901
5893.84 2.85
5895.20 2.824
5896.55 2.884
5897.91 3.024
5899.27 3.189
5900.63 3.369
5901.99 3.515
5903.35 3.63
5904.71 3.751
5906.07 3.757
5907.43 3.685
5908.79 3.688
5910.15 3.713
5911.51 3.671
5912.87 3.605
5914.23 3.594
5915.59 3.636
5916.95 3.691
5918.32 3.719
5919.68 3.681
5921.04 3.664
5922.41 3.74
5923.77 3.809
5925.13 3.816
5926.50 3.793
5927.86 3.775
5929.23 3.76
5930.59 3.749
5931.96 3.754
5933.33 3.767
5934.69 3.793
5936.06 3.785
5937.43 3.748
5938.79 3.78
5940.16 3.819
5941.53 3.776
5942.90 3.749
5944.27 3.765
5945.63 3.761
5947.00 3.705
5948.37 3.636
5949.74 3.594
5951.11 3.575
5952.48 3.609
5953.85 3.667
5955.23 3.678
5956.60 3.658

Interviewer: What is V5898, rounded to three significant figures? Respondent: 0.0193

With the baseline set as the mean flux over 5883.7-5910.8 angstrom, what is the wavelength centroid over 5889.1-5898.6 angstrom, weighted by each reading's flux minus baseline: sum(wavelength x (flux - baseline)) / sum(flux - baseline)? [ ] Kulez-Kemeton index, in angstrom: 5893.5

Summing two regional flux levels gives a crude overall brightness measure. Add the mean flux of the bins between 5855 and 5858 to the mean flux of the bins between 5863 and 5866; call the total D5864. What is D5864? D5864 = 7.3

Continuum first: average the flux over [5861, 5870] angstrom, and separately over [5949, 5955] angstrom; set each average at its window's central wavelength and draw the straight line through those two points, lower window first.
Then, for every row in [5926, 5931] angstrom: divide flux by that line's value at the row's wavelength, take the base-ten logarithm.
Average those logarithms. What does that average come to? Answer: 0.015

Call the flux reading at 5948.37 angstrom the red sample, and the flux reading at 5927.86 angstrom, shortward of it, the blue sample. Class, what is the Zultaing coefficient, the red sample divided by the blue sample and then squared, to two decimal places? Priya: 0.93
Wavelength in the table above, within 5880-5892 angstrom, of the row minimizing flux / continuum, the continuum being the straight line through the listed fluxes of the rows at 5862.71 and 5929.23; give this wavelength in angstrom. 5888.41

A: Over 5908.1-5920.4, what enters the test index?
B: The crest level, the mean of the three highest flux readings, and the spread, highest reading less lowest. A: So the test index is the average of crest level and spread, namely 1.92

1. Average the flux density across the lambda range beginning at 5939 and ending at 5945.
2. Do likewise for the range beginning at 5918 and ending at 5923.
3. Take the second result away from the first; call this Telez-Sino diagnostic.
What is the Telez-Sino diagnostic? 0.08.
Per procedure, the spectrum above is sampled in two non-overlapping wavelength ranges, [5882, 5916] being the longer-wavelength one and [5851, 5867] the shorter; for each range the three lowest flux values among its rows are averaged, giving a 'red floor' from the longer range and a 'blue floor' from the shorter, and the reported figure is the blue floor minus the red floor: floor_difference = 0.8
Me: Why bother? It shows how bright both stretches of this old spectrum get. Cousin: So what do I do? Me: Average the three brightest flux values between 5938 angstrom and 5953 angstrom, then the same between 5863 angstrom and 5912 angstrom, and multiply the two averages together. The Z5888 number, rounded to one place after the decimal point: 14.8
